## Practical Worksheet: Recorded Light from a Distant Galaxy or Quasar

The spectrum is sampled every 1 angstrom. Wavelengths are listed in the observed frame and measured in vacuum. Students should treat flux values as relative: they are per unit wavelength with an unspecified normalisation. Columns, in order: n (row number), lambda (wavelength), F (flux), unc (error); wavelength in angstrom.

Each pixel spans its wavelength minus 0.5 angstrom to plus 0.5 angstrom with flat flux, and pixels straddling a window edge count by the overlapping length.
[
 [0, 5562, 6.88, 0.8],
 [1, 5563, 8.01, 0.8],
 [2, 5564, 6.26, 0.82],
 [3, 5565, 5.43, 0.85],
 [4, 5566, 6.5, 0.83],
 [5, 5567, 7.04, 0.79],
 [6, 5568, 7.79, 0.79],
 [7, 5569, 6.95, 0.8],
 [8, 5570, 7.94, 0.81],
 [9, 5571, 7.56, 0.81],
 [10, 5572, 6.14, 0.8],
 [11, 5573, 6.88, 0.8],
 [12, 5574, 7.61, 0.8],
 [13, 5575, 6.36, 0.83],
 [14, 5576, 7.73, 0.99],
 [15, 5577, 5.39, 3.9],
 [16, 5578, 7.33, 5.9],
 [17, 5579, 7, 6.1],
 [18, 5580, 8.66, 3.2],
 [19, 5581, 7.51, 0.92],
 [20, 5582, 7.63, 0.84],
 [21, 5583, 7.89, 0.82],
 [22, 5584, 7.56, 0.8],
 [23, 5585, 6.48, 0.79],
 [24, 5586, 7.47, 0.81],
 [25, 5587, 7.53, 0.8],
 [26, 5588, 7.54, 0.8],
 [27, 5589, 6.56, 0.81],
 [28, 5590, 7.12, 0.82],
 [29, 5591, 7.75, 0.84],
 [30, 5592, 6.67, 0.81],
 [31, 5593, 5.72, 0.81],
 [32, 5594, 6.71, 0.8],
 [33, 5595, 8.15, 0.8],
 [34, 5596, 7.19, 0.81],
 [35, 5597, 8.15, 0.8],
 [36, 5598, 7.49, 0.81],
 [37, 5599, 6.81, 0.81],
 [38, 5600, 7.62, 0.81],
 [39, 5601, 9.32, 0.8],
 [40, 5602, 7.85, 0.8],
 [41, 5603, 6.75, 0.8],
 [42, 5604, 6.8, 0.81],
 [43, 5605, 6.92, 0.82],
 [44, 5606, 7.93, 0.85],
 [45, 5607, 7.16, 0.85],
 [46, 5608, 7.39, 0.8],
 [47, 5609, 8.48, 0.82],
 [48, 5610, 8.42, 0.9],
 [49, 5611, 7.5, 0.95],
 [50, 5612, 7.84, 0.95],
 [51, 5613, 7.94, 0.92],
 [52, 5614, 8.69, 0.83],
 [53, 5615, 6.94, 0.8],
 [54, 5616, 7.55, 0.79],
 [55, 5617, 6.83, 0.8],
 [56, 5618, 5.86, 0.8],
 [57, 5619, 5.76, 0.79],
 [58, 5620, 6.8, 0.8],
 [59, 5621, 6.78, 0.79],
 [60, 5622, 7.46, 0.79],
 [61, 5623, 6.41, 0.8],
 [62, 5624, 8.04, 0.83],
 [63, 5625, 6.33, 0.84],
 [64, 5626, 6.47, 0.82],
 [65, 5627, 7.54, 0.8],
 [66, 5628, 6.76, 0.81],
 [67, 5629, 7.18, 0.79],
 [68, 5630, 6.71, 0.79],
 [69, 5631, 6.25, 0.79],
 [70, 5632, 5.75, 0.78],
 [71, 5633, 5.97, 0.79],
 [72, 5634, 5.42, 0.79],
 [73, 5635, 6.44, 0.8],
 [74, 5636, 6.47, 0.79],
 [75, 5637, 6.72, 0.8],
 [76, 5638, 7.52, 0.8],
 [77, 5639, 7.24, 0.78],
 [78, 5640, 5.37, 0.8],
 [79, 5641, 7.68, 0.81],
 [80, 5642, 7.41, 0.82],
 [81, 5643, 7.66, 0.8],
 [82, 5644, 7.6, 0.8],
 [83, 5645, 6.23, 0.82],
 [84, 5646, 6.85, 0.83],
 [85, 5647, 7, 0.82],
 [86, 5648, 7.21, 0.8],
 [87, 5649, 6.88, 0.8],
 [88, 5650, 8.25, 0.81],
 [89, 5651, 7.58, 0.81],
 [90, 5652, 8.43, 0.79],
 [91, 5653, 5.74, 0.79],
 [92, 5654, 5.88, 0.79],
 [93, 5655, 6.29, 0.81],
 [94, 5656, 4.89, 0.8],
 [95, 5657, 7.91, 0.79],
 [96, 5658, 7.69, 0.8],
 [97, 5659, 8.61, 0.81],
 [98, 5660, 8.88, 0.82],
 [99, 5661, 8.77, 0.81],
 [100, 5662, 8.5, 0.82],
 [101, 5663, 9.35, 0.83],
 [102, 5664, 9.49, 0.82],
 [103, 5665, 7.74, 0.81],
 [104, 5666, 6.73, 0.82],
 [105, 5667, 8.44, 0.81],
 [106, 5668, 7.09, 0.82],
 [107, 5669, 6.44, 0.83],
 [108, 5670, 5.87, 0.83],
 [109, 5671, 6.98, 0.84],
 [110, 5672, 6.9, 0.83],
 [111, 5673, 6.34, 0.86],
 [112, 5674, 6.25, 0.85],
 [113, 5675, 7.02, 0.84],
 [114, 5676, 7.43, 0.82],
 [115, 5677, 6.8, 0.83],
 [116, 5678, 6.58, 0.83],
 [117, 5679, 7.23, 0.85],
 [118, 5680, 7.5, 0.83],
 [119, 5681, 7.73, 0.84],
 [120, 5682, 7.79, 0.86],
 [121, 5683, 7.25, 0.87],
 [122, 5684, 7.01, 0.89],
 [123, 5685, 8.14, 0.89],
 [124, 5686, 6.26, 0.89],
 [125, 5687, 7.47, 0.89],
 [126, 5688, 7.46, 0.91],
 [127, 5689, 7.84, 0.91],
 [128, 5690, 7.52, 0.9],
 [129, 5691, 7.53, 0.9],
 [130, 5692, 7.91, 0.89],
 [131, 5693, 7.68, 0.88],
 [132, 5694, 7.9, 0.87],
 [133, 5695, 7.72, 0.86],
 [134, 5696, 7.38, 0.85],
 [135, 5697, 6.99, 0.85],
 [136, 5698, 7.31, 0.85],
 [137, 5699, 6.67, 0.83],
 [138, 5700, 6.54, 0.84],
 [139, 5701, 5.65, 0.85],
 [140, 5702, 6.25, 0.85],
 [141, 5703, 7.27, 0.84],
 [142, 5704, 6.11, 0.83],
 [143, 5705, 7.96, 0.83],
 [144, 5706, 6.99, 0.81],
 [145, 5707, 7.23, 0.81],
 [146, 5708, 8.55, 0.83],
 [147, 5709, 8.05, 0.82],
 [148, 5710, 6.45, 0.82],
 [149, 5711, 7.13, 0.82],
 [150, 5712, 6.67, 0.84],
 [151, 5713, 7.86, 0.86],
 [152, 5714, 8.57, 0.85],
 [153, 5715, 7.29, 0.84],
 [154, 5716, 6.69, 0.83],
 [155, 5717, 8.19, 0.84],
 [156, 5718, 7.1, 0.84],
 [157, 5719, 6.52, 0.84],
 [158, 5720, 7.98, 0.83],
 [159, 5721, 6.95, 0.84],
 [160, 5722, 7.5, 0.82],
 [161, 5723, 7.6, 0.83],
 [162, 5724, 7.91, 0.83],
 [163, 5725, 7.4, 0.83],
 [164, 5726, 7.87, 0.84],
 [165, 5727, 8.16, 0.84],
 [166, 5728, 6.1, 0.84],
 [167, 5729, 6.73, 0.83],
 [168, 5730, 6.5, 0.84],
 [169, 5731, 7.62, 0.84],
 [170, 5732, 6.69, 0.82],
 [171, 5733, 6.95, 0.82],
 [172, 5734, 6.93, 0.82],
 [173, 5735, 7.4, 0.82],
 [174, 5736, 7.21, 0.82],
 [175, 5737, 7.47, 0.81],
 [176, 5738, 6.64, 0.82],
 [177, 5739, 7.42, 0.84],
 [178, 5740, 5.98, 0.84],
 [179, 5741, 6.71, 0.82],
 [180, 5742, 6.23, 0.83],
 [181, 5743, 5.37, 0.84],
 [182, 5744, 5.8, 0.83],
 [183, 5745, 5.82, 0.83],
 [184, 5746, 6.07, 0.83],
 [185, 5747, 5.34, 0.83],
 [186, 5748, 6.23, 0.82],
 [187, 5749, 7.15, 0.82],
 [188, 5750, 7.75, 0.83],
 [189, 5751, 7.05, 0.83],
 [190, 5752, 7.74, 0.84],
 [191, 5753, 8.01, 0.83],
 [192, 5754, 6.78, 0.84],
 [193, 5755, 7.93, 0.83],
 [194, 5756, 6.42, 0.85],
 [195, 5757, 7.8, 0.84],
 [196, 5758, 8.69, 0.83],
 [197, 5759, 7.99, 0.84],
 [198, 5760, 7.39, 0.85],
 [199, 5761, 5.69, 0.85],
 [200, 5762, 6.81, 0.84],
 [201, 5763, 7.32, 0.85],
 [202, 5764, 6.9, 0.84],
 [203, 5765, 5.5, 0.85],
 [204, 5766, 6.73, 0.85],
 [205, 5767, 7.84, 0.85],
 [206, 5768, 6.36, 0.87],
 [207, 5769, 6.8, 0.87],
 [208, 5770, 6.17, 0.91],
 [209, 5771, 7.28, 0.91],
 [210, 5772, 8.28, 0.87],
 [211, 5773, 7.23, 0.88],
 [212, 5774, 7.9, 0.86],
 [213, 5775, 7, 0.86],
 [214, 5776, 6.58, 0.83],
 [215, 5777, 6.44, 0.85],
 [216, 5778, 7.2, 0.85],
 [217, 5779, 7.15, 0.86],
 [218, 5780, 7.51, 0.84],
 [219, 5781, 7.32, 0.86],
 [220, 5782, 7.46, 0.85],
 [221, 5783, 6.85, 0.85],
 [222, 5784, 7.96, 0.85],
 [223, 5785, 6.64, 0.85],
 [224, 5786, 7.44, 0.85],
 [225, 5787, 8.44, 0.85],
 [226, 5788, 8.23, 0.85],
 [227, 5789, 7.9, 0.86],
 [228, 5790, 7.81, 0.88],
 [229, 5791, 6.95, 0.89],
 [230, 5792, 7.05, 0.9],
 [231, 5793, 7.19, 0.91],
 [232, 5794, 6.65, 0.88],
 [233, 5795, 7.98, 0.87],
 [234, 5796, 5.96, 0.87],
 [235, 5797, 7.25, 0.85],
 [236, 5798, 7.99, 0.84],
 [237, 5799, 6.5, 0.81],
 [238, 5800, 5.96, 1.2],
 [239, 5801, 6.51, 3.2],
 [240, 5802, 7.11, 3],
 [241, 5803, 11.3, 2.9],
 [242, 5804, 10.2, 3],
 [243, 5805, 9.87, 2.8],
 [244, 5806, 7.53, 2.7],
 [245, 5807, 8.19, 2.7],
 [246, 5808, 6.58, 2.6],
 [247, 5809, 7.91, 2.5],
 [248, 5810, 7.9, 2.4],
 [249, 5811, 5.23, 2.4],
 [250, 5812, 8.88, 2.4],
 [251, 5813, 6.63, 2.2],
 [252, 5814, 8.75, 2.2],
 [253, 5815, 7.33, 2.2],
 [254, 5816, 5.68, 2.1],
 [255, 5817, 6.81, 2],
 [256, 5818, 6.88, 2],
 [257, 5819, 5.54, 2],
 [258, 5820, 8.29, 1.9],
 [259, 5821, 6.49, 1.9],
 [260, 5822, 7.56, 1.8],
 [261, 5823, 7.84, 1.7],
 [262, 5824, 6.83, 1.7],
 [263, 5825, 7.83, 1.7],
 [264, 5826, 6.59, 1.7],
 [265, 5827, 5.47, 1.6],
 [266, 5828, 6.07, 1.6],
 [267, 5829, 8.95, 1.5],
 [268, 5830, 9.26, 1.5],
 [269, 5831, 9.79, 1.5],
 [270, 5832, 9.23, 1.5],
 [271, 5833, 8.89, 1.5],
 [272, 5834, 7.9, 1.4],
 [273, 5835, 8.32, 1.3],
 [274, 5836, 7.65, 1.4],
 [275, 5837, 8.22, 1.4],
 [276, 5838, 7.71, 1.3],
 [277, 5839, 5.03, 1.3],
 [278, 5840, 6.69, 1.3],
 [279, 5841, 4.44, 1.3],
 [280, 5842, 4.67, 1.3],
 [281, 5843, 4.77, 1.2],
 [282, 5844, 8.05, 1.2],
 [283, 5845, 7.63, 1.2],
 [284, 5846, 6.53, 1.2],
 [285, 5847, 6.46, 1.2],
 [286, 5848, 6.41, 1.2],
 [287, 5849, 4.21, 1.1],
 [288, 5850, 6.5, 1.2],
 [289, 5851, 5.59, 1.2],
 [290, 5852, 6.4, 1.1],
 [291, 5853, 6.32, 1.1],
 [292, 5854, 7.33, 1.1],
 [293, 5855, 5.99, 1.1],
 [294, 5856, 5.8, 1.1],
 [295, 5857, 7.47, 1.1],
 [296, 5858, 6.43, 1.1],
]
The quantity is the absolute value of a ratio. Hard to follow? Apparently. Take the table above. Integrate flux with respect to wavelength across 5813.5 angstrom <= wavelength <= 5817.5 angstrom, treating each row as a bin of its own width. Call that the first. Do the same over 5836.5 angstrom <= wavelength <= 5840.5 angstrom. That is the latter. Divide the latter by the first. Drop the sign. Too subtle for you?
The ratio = 0.97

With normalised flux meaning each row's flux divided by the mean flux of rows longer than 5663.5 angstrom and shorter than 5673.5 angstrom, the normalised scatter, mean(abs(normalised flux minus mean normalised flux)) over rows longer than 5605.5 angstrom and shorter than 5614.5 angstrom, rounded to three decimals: 0.056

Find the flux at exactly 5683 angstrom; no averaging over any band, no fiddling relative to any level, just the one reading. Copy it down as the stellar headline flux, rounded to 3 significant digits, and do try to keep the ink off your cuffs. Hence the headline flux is 7.25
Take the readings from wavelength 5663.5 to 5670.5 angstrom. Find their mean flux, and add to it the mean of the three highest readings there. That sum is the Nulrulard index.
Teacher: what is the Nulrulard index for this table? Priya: 16.0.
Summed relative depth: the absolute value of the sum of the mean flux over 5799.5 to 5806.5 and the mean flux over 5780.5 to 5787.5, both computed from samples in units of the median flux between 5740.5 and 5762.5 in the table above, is 2.33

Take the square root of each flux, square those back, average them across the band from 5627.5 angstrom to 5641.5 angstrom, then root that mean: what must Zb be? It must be 2.56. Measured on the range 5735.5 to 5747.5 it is 2.52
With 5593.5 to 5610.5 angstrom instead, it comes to 2.76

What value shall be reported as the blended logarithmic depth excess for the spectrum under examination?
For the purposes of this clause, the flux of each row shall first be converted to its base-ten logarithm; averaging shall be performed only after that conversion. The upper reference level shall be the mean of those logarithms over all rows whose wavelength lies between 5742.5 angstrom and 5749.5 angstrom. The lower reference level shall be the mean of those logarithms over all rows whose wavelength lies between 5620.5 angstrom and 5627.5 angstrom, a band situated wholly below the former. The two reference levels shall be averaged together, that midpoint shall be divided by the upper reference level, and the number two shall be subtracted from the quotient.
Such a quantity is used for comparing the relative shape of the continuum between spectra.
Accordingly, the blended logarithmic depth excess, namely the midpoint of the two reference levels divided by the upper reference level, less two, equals -0.95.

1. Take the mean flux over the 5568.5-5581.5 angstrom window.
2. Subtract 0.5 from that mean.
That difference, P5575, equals 6.7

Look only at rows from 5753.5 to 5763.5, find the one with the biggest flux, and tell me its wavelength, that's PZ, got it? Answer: 5758 angstrom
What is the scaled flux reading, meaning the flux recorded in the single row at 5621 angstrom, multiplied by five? 34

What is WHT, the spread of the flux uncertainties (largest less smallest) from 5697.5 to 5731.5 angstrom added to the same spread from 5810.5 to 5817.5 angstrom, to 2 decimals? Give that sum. 0.45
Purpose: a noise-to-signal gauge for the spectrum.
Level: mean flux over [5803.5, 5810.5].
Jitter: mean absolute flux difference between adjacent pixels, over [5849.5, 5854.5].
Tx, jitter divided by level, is 0.085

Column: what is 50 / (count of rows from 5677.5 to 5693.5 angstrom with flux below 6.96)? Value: 25.0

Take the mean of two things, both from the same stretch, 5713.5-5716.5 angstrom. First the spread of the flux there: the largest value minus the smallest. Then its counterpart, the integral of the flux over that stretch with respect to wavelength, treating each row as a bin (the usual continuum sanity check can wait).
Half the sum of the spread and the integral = 12.2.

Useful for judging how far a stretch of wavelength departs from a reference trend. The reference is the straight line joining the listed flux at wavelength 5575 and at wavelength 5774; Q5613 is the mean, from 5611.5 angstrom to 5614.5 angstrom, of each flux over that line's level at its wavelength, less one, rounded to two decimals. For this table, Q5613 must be 0.23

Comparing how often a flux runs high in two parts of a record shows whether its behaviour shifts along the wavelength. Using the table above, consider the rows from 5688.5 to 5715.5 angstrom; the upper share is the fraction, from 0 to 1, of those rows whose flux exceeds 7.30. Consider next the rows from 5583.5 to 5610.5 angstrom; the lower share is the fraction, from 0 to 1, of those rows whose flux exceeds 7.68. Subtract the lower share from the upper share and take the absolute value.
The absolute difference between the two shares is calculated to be 0.22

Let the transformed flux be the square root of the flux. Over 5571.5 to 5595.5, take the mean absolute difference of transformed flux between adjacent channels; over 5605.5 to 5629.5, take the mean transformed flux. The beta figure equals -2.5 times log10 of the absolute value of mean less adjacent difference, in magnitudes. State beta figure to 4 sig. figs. -1.002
